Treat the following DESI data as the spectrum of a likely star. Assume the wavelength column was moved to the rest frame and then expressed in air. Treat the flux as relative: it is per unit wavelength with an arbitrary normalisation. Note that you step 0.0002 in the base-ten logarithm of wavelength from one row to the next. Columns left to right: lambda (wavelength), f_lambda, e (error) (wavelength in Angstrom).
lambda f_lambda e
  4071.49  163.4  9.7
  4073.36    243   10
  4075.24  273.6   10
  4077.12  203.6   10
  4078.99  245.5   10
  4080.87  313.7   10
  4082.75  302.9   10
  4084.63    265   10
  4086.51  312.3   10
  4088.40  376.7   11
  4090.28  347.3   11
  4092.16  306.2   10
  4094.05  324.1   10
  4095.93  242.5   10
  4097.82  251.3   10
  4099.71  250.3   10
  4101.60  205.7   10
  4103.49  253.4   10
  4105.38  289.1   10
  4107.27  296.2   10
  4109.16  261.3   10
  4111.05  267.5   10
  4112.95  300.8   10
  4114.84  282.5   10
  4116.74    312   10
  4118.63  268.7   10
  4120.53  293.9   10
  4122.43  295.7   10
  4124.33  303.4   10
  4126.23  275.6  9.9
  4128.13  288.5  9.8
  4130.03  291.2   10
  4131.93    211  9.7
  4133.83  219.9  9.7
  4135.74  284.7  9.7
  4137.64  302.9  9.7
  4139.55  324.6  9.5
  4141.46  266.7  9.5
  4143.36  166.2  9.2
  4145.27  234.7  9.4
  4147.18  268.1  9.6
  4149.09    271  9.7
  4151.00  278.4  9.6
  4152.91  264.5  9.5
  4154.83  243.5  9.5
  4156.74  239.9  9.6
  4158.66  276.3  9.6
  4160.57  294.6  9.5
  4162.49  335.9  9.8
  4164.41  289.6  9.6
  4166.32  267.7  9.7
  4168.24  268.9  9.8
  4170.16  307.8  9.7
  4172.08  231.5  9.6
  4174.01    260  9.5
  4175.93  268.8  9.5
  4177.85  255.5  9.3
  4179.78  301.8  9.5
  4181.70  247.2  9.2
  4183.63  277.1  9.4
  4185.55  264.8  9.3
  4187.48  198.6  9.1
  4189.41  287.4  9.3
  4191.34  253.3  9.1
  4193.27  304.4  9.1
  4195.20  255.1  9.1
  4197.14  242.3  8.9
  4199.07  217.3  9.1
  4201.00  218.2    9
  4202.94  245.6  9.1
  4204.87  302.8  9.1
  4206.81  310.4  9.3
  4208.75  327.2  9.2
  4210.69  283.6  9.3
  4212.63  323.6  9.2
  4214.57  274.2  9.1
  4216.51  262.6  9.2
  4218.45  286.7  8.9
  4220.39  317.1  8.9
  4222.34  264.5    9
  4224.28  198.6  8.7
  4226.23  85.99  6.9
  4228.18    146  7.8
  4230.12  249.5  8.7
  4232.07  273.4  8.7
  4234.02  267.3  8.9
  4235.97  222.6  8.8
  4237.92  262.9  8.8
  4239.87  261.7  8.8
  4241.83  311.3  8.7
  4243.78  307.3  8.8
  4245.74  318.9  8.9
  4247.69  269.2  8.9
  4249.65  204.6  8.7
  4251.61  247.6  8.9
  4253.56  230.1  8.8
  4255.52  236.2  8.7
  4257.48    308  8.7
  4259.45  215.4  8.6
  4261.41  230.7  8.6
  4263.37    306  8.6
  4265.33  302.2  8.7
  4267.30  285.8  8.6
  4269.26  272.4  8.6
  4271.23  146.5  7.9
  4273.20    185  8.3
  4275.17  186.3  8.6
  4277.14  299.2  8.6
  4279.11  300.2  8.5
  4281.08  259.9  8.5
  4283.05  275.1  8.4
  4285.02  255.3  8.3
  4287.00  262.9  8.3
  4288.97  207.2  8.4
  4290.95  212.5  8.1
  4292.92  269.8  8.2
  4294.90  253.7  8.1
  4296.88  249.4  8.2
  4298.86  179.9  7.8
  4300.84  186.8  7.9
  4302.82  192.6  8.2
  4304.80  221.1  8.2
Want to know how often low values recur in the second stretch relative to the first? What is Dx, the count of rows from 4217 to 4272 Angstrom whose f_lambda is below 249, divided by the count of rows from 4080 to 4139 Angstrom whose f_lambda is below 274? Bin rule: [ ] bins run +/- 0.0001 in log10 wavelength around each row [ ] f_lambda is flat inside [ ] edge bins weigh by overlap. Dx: 1.0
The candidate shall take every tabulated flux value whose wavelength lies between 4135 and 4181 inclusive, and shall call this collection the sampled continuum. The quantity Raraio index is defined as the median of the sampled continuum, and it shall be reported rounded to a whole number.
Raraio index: 269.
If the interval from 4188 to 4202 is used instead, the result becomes 253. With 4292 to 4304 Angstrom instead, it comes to 221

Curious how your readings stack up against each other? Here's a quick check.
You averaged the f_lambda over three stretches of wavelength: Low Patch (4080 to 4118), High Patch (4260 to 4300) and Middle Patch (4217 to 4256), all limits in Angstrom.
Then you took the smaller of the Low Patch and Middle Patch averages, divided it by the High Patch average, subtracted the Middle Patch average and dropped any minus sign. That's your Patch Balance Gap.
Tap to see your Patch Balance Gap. 247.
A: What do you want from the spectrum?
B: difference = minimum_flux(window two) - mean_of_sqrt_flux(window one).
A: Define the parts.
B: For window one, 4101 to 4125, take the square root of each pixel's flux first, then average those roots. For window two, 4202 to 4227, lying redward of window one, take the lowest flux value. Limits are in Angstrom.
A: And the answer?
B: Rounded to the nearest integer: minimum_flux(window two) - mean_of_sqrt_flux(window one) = 69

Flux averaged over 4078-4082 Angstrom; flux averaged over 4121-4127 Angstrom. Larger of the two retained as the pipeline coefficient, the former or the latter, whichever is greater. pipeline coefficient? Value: 292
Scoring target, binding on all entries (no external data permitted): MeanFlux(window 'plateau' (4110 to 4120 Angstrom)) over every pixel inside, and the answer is 286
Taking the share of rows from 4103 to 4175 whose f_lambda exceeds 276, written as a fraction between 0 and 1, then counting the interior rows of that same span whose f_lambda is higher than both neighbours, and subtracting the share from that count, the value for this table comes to 8.5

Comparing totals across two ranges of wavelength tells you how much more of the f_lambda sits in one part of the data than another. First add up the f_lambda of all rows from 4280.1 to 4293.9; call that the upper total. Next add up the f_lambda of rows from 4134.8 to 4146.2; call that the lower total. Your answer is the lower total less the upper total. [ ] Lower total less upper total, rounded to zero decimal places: -163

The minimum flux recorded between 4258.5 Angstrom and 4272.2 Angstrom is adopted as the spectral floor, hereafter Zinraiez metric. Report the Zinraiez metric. 146.5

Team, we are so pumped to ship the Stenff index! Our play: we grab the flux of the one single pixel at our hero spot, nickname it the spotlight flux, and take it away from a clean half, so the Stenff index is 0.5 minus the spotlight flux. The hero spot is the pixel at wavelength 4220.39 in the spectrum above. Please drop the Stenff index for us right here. -317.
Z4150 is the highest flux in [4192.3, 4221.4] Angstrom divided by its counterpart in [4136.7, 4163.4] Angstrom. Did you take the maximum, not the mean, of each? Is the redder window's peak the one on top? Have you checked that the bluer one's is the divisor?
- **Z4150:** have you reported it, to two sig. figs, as 0.97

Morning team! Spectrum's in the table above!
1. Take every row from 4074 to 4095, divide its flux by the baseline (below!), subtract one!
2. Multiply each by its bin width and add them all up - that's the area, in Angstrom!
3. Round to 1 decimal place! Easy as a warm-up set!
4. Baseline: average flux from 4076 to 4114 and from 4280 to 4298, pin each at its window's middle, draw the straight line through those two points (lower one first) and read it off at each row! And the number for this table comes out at 1.1 Angstrom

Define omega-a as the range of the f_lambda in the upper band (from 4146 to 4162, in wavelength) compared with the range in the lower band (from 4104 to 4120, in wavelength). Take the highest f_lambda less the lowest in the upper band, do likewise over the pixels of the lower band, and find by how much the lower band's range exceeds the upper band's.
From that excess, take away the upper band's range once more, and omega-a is -59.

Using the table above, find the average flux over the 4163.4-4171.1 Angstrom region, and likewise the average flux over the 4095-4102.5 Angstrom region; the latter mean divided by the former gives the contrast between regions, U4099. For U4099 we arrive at 0.84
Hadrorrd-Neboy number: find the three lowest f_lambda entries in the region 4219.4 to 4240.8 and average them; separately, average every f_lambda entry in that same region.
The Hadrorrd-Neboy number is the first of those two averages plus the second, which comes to 375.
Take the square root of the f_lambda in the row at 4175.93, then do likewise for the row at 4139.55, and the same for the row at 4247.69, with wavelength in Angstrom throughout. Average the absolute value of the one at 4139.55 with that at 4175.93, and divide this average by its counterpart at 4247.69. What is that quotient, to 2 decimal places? 1.05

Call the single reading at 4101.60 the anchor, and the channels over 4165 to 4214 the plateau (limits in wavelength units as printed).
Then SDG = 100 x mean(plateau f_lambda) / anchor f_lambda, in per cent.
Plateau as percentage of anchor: 131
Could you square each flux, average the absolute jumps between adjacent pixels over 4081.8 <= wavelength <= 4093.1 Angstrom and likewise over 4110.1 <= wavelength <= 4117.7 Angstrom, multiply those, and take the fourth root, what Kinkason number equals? 145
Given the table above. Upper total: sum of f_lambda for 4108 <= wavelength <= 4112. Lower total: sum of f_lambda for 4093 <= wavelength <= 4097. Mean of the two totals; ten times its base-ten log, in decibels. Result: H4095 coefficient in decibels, 27.39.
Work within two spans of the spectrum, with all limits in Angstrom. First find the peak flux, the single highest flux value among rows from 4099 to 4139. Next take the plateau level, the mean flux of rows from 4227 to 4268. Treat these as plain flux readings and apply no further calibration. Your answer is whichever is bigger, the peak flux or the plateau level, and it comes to 312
